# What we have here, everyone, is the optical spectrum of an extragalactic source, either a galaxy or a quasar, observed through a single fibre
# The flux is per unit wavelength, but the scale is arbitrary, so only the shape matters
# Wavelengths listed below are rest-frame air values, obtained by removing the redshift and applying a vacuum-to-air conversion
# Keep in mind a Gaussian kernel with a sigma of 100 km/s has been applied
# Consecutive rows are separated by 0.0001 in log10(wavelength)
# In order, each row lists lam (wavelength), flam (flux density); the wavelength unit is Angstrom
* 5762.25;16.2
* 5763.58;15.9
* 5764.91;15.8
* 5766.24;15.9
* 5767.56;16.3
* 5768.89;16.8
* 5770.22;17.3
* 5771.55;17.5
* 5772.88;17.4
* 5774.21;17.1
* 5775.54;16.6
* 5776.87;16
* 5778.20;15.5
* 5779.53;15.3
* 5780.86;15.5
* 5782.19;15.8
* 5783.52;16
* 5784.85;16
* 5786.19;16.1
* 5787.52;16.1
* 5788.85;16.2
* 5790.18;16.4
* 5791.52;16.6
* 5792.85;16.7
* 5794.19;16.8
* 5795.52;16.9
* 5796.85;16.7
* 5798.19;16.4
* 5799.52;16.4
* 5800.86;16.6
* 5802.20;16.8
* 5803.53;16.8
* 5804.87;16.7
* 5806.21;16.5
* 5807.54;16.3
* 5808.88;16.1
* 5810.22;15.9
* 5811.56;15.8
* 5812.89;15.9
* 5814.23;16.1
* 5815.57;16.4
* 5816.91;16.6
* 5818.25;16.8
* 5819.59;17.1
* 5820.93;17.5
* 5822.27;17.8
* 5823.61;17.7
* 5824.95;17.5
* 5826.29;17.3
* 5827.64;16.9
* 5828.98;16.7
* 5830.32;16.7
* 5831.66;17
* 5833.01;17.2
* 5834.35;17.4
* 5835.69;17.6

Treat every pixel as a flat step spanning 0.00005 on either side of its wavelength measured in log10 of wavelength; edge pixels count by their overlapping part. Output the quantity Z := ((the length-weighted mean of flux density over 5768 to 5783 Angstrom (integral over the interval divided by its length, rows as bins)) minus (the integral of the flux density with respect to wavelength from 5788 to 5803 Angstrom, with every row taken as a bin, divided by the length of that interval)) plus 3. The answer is 2.84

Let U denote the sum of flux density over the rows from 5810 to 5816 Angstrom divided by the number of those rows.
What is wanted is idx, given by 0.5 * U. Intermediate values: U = 16.0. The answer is 8.0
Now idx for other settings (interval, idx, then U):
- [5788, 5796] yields 8.3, 16.6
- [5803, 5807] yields 8.3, 16.7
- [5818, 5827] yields 8.7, 17.4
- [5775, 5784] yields 7.9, 15.8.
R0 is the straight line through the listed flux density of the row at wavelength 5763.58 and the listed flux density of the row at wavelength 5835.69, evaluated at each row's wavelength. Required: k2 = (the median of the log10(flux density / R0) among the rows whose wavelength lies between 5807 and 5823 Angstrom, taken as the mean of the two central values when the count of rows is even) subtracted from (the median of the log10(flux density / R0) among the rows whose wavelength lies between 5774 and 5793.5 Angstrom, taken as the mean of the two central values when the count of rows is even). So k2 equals 0.009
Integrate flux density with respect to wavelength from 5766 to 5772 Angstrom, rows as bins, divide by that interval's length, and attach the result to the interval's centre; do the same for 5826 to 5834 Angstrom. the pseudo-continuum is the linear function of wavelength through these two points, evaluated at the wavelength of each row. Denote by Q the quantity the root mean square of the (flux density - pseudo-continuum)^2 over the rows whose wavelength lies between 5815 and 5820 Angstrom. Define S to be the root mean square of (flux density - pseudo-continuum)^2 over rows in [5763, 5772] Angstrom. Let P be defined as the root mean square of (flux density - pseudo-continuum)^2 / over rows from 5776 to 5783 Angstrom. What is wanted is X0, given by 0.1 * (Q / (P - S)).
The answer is 0.01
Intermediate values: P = 1.64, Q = 0.1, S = 0.6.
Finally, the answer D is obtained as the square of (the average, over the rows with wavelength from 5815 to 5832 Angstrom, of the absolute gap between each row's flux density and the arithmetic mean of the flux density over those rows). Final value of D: 0.141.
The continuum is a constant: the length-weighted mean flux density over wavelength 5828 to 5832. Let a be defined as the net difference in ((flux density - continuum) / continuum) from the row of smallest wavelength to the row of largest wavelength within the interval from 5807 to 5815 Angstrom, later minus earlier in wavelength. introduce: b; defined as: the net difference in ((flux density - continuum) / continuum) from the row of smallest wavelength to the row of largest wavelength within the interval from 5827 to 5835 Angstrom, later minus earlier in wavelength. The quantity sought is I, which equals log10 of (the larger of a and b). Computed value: -1.53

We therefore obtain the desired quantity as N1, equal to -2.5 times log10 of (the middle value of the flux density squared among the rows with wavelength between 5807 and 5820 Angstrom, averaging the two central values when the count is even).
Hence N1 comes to -6.05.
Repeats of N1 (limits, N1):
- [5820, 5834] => -6.18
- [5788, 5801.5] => -6.10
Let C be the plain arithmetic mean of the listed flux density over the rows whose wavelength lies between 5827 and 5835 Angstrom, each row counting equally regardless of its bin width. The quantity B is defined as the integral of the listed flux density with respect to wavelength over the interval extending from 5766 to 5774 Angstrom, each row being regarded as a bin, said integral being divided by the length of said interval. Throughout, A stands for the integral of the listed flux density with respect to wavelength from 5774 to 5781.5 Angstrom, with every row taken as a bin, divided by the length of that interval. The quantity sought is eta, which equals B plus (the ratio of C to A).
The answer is 18.0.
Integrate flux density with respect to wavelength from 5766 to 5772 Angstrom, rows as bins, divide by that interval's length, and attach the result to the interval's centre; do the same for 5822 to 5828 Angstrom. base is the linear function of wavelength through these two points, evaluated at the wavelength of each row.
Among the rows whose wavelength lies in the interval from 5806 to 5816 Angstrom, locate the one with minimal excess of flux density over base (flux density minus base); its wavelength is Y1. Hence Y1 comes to 5811.56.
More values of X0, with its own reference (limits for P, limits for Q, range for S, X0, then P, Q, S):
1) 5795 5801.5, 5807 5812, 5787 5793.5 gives -0.49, 0.15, 0.9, 0.3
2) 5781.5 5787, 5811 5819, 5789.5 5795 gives 0.11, 0.79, 0.7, 0.1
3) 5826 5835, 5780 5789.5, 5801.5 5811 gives -0.24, 0.09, 0.9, 0.5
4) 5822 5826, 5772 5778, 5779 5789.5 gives -0.06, 0.57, 0.4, 1.2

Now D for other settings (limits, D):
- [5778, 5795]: 0.132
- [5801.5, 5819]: 0.101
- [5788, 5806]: 0.028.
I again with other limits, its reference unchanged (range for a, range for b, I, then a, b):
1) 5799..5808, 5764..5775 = -1.11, -0.006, 0.08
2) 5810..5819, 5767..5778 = -1.27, 0.054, -0.02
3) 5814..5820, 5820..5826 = -1.23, 0.059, 0.00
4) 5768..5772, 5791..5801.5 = -1.38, 0.042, 0.00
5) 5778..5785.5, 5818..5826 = -1.38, 0.030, 0.04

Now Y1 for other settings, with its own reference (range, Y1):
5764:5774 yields 5764.91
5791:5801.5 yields 5799.52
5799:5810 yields 5808.88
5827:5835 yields 5830.32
